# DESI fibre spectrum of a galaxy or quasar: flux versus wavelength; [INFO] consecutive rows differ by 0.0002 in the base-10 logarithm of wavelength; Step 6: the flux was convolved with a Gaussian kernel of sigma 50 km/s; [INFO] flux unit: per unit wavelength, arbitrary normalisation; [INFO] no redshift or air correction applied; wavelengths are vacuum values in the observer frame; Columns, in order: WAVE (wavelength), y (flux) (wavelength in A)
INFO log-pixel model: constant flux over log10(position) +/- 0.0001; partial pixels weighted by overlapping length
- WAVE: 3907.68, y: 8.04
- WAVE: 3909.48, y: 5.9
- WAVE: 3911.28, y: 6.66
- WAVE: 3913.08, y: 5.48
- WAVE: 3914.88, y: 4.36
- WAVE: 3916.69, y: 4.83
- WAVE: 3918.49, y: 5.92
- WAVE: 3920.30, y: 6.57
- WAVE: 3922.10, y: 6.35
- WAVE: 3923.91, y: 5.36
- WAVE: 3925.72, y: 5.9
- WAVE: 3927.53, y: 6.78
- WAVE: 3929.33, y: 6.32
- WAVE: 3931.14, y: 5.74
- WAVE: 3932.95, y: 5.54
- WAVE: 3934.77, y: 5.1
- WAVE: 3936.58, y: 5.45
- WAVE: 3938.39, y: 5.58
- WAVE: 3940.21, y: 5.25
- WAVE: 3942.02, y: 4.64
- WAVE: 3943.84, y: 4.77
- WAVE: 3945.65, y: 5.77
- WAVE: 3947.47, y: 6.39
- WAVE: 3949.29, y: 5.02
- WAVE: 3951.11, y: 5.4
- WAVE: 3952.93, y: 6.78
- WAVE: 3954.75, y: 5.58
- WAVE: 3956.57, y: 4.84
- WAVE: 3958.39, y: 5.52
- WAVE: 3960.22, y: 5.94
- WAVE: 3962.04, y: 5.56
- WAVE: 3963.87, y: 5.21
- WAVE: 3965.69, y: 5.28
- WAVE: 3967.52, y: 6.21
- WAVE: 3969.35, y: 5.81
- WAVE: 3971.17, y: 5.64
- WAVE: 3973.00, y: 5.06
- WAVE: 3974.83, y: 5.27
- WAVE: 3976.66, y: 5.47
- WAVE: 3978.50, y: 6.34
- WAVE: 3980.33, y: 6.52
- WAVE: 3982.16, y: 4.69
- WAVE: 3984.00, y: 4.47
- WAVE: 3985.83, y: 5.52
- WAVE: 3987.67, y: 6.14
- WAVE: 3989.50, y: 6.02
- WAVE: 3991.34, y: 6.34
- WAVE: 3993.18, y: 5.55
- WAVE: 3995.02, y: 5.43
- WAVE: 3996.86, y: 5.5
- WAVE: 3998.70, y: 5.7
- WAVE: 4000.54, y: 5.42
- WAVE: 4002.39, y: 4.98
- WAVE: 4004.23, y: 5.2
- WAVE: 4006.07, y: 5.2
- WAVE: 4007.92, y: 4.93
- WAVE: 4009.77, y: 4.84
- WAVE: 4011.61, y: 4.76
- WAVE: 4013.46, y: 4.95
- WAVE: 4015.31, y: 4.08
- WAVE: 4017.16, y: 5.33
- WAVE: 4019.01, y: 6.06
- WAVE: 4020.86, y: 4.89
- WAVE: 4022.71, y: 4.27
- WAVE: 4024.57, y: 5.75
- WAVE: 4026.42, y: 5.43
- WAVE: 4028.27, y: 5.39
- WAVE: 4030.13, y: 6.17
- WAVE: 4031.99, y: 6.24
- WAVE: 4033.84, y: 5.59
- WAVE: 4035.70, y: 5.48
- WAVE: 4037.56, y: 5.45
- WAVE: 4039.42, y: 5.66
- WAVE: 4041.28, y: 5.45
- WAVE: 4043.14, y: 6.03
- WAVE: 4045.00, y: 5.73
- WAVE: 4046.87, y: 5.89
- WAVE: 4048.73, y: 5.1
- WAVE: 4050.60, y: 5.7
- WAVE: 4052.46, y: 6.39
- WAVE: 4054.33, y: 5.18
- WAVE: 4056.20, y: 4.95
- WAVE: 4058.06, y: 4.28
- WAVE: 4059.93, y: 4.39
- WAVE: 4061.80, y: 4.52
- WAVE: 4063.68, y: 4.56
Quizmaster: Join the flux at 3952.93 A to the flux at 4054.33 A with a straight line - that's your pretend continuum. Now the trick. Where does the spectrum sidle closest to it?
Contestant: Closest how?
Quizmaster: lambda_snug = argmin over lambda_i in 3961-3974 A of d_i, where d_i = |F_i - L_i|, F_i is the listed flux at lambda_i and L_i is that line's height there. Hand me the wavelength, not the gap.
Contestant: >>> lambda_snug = 3967.52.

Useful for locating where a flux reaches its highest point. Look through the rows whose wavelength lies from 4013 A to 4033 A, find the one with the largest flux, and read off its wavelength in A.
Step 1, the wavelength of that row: 4031.99 A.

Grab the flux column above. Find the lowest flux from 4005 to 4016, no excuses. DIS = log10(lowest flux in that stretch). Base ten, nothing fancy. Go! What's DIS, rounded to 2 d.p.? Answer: 0.61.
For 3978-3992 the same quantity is 0.65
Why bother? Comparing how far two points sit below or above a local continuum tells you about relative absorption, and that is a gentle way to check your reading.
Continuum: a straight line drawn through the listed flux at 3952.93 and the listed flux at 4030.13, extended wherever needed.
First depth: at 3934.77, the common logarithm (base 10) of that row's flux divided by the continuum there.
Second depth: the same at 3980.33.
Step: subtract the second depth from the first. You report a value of -0.13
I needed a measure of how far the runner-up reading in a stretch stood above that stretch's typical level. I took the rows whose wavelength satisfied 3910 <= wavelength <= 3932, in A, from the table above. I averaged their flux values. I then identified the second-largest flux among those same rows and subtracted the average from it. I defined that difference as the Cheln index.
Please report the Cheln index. 0.80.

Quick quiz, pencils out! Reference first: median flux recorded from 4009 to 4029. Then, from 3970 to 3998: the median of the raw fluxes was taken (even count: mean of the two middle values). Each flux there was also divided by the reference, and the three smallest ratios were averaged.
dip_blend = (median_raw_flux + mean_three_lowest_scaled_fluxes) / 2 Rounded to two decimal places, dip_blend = 3.24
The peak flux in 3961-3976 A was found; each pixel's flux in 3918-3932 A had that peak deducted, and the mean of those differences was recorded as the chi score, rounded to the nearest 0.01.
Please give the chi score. -0.09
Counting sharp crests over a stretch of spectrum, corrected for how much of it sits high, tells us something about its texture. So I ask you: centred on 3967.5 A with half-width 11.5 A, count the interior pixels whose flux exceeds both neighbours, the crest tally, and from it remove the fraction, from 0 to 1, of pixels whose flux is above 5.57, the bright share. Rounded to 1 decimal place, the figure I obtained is 1.6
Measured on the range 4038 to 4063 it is 2.5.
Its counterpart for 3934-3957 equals 2.6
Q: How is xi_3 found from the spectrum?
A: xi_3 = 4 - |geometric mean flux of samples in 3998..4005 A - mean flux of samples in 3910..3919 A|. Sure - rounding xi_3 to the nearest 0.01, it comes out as 3.87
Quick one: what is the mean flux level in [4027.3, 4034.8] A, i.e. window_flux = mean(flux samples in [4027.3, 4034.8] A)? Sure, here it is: 5.8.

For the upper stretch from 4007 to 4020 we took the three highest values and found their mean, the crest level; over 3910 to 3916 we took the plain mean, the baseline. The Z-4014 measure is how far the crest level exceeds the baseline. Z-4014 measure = -0.05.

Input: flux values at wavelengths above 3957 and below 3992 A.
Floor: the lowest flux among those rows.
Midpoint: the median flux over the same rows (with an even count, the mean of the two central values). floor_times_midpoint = 25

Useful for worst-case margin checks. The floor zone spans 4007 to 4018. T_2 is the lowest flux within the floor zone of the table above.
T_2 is 4.08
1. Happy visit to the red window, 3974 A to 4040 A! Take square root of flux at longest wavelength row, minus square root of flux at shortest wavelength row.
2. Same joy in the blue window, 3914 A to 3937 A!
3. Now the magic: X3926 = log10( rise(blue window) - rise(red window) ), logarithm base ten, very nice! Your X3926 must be -0.79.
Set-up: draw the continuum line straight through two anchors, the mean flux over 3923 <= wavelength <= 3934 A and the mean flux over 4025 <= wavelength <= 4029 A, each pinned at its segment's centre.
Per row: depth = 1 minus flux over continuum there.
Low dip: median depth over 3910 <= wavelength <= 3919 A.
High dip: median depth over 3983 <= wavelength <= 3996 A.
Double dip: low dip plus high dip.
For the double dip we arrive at 0.10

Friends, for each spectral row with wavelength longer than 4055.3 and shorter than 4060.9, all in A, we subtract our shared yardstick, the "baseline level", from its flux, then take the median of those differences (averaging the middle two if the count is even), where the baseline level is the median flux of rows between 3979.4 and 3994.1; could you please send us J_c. -1.4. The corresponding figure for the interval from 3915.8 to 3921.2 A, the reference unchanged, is 0.1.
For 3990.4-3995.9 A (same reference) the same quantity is -0.2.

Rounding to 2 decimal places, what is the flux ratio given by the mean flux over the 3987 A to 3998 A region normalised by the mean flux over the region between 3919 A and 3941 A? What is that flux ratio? 1.00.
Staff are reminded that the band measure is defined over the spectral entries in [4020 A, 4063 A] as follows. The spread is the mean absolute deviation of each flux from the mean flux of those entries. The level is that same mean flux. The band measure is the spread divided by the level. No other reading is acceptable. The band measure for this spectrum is 0.089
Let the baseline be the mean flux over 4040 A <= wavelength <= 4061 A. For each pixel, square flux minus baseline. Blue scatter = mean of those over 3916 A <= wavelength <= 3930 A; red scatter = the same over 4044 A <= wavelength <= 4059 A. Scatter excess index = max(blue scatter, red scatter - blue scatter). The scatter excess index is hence 0.77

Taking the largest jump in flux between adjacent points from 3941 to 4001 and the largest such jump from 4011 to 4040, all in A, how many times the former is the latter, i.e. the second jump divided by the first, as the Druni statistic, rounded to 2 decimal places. 0.81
